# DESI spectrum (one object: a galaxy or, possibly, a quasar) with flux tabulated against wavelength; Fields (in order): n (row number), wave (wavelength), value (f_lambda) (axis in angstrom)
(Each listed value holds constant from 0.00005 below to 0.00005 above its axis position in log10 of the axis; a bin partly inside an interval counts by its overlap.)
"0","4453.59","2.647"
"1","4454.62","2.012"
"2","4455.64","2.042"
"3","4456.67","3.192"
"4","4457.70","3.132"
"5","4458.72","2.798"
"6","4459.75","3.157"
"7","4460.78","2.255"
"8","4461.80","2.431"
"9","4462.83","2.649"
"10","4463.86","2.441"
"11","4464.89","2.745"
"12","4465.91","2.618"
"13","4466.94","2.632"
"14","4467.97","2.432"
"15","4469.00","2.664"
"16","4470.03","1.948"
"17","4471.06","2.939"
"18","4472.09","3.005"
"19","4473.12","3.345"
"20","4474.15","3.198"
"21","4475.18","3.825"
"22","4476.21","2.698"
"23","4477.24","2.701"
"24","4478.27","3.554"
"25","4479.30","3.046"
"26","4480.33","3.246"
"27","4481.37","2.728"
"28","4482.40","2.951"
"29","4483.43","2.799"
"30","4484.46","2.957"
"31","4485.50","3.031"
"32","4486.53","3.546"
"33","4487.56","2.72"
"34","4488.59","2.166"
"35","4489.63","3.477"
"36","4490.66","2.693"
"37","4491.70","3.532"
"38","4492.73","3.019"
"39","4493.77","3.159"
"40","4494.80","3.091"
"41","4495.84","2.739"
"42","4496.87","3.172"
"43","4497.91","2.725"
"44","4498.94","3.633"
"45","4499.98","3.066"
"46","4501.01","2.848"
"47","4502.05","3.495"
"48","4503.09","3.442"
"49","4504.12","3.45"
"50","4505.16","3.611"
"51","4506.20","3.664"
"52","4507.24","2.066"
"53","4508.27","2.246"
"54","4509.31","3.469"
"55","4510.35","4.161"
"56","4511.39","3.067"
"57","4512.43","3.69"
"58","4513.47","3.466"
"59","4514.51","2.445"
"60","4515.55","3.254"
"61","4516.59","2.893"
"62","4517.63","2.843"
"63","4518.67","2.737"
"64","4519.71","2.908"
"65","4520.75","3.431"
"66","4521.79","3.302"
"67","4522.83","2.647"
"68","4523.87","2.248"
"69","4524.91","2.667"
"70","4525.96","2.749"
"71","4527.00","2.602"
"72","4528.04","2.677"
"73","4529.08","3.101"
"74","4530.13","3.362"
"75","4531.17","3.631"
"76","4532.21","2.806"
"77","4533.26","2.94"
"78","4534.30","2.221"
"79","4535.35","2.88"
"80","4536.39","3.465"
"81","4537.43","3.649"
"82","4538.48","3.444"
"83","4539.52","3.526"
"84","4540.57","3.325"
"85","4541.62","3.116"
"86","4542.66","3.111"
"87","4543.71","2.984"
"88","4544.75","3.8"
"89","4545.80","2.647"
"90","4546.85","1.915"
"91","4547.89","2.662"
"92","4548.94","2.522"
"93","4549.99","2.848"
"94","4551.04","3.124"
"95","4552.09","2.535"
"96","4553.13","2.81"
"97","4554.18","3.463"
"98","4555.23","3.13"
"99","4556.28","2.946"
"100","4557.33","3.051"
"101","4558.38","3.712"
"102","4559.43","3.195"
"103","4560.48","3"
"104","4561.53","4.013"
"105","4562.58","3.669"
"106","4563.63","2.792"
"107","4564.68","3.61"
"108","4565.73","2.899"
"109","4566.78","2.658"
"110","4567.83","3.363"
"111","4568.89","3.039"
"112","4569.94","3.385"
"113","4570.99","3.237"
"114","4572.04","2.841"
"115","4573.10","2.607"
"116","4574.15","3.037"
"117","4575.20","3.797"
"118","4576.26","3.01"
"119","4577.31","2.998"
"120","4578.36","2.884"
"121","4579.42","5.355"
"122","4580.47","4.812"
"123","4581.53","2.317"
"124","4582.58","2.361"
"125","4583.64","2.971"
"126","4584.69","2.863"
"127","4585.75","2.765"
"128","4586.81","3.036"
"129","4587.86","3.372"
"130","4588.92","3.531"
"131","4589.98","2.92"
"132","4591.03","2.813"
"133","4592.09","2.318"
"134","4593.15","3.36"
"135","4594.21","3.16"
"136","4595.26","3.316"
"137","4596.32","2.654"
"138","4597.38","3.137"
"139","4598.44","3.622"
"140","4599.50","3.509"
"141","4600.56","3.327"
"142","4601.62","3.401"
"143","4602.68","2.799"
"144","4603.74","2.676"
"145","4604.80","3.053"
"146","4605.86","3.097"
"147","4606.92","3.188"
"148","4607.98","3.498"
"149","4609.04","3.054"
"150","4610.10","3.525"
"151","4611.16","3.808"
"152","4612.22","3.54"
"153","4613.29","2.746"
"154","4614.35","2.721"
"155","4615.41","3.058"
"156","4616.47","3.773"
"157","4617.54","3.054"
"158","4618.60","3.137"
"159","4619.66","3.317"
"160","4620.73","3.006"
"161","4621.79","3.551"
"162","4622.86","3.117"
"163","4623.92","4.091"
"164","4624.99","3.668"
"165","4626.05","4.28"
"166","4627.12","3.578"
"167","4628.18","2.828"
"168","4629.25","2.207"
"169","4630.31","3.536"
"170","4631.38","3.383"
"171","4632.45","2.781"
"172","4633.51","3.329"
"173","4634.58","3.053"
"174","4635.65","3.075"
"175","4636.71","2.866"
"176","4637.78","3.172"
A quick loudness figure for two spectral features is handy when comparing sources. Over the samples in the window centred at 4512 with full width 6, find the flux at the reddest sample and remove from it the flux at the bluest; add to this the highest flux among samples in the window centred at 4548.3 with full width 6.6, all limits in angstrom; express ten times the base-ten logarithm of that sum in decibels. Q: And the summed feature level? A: 3.2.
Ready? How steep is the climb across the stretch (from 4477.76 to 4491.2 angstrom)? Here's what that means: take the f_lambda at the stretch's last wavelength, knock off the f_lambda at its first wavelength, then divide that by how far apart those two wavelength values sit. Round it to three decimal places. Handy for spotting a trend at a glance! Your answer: -0.069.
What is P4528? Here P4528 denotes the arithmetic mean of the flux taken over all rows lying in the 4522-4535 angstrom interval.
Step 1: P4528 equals 2.8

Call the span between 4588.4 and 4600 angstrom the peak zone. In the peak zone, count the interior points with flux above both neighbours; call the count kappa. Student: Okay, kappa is 3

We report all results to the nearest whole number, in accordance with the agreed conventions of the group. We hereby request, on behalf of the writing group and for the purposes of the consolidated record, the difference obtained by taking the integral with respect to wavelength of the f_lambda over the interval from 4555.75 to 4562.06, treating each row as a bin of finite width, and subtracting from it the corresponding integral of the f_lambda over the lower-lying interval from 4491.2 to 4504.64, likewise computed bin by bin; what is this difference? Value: -22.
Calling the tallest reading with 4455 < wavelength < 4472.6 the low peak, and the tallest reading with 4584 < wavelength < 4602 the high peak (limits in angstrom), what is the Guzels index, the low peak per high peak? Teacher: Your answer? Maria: 0.88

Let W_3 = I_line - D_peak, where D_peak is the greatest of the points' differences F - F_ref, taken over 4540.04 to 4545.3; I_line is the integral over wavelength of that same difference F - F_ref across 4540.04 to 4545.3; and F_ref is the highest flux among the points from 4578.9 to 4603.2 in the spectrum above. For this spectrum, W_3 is -9.4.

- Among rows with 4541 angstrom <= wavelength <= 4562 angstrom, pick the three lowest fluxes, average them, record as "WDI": 2.32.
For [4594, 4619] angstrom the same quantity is 2.68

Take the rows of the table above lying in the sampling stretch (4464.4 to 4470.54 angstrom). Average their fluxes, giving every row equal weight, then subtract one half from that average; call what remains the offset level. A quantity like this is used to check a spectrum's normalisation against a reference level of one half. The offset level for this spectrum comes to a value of 2.01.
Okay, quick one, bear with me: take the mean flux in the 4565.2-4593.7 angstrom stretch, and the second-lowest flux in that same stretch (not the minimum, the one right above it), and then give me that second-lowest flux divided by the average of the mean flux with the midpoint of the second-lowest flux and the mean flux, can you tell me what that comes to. 0.79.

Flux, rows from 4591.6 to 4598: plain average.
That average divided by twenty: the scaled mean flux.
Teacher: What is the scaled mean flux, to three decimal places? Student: 0.150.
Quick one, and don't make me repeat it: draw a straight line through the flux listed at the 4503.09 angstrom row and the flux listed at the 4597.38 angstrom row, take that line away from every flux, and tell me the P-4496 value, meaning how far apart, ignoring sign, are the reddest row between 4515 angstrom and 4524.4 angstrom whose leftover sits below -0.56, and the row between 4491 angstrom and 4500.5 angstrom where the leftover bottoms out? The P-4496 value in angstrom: 26.0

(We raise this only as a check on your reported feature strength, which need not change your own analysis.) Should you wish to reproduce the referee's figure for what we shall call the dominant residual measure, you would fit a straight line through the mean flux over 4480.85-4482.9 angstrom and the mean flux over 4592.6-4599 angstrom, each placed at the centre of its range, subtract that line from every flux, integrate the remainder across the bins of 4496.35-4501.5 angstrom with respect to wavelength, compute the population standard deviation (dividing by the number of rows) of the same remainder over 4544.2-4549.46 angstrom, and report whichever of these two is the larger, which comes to 1.0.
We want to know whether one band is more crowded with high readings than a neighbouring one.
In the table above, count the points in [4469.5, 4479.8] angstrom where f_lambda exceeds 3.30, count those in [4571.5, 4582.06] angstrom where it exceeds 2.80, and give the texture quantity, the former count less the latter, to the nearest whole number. -5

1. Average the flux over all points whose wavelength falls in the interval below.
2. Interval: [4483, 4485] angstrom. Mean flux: 2.88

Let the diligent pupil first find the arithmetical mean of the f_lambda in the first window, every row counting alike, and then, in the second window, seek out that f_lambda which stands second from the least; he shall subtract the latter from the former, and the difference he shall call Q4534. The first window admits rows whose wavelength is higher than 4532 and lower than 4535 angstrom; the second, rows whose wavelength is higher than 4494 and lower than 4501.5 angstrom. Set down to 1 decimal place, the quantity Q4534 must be -0.1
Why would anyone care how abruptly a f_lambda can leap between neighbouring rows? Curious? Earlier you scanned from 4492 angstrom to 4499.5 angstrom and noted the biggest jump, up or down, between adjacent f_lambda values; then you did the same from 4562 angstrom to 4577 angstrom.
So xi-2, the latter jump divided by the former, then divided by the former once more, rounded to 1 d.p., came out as 1.1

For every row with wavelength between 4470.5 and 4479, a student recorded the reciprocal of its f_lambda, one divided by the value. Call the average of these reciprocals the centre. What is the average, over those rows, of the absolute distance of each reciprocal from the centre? 0.032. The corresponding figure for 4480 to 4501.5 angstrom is 0.031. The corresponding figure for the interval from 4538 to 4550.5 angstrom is 0.050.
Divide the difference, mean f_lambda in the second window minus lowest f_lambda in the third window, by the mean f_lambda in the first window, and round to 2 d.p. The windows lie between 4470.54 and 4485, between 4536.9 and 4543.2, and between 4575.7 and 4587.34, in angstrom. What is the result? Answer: 0.34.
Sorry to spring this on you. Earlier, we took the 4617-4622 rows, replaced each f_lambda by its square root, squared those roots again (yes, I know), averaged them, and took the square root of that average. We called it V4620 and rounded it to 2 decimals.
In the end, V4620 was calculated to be 1.79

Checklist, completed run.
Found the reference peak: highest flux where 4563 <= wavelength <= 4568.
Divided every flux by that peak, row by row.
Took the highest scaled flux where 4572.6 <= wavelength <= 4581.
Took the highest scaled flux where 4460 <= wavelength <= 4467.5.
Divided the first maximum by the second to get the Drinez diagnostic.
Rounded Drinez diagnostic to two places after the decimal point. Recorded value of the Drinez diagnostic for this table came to 1.95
